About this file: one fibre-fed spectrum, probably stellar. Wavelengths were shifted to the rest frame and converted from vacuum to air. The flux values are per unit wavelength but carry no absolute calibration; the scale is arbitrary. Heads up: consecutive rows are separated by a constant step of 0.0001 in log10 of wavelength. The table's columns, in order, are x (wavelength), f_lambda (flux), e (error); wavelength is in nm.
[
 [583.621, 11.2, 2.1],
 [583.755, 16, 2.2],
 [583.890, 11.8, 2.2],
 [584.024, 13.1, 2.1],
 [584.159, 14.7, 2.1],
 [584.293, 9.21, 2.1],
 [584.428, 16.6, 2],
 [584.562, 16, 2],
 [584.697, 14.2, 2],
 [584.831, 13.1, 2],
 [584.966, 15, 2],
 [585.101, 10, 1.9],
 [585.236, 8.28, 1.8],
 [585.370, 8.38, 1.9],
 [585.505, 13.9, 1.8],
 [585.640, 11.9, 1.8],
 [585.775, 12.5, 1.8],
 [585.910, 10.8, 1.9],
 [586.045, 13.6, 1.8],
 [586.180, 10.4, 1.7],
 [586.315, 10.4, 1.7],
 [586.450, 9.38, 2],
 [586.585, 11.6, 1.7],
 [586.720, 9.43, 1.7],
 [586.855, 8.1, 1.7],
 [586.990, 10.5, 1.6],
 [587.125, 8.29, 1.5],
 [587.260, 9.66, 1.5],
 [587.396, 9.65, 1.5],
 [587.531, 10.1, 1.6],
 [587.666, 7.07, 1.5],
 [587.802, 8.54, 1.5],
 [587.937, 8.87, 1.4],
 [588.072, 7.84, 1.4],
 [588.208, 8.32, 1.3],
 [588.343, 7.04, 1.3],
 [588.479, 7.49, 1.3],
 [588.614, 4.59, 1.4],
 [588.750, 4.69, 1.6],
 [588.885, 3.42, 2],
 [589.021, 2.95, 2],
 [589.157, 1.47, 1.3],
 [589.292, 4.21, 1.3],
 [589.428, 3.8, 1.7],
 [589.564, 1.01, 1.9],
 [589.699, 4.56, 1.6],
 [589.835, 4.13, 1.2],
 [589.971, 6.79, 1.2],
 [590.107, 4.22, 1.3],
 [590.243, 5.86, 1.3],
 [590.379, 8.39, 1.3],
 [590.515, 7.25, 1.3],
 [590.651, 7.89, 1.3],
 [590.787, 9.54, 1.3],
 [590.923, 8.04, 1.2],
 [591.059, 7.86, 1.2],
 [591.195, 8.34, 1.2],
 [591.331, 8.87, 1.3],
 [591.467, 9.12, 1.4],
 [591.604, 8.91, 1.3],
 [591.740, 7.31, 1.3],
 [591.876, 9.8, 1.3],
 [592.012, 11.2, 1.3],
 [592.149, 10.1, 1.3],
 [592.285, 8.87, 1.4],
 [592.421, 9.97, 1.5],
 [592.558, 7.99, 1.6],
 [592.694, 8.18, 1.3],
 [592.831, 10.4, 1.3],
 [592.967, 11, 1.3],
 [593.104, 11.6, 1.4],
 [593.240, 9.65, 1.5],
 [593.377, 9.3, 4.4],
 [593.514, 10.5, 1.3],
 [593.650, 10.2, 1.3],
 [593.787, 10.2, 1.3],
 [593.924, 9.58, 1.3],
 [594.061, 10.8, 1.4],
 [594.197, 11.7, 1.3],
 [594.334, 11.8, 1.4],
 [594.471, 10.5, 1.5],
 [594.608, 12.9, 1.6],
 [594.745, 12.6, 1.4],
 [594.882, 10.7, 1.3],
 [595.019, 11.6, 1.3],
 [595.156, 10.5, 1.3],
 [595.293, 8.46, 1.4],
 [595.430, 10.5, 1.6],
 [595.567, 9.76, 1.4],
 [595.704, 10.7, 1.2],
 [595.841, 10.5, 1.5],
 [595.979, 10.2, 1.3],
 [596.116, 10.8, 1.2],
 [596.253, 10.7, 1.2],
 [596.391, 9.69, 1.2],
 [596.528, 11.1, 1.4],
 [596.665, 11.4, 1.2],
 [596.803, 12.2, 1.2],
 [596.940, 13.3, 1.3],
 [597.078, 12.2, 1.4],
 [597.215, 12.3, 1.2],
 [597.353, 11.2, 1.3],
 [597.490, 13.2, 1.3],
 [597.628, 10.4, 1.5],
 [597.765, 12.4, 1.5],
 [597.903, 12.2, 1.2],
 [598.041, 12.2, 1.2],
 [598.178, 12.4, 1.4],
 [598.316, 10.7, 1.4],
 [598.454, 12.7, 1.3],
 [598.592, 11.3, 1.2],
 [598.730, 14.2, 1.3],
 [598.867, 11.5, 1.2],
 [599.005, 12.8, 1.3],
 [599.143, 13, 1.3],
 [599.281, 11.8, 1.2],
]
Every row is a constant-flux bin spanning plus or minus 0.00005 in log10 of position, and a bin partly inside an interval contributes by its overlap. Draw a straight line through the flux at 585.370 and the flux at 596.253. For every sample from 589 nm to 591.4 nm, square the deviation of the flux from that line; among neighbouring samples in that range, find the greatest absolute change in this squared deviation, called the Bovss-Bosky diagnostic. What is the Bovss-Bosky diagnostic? 46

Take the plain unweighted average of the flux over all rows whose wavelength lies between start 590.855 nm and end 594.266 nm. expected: 9.6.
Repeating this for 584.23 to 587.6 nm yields 11.2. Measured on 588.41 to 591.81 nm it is 6.0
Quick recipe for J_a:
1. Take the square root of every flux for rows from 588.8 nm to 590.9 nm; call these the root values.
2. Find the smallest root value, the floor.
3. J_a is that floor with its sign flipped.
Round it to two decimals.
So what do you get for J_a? -1.00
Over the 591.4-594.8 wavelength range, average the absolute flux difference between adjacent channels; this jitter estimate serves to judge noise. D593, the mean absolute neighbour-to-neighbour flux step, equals 1.1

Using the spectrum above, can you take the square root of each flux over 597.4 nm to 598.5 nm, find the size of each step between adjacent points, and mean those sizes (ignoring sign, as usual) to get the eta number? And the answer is 0.19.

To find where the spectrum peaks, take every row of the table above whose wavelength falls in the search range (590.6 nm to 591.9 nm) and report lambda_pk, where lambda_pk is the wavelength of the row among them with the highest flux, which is 591.876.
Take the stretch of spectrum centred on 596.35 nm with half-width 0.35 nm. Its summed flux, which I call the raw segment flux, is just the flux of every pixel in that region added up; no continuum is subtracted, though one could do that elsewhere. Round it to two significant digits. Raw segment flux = 54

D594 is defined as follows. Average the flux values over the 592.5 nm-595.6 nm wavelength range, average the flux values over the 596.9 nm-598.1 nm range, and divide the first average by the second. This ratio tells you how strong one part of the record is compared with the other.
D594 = 0.86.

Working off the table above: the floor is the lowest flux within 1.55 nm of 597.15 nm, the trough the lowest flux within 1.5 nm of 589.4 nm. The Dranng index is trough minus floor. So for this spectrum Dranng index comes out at -9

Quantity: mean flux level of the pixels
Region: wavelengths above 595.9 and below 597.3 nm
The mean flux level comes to 11.4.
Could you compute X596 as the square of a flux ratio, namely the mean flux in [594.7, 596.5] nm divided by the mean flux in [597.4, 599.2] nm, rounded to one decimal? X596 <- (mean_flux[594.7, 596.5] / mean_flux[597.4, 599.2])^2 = 0.7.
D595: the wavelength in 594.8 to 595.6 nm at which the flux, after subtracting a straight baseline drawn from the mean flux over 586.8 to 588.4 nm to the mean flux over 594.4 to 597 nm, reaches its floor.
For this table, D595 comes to 595.293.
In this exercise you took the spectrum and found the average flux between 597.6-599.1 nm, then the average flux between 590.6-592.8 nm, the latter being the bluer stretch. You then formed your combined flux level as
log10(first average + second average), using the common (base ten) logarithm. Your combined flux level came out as 1.32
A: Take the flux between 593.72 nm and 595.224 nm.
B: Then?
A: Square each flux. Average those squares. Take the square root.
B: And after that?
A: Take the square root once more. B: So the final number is 3.35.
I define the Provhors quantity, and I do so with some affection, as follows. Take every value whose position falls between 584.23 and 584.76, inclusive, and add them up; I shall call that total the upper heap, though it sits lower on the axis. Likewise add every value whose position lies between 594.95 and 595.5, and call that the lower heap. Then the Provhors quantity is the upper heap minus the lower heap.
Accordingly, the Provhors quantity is 15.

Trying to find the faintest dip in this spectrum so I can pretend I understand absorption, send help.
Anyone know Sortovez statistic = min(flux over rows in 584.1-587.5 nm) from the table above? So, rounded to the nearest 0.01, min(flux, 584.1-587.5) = 8.10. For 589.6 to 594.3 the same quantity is 4.13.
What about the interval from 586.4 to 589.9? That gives 1.01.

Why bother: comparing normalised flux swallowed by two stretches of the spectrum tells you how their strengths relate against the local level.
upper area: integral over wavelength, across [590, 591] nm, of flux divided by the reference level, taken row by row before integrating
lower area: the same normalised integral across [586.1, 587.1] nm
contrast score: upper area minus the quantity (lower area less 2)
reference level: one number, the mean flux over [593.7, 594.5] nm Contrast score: 1.8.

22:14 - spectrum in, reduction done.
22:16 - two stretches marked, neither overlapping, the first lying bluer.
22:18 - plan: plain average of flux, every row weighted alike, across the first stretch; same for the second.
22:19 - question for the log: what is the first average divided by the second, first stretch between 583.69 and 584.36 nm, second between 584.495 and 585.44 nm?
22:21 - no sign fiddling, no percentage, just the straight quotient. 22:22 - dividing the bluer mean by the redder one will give 1.07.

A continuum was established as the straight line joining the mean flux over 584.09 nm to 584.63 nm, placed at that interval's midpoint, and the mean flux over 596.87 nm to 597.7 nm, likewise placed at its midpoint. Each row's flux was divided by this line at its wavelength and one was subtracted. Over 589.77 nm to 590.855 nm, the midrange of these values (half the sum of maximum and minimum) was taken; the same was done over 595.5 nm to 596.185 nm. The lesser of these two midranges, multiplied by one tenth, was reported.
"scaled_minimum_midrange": -0.05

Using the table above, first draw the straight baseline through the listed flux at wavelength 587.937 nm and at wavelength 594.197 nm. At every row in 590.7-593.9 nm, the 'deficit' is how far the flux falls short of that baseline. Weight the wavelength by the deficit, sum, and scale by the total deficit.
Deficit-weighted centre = 592.16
